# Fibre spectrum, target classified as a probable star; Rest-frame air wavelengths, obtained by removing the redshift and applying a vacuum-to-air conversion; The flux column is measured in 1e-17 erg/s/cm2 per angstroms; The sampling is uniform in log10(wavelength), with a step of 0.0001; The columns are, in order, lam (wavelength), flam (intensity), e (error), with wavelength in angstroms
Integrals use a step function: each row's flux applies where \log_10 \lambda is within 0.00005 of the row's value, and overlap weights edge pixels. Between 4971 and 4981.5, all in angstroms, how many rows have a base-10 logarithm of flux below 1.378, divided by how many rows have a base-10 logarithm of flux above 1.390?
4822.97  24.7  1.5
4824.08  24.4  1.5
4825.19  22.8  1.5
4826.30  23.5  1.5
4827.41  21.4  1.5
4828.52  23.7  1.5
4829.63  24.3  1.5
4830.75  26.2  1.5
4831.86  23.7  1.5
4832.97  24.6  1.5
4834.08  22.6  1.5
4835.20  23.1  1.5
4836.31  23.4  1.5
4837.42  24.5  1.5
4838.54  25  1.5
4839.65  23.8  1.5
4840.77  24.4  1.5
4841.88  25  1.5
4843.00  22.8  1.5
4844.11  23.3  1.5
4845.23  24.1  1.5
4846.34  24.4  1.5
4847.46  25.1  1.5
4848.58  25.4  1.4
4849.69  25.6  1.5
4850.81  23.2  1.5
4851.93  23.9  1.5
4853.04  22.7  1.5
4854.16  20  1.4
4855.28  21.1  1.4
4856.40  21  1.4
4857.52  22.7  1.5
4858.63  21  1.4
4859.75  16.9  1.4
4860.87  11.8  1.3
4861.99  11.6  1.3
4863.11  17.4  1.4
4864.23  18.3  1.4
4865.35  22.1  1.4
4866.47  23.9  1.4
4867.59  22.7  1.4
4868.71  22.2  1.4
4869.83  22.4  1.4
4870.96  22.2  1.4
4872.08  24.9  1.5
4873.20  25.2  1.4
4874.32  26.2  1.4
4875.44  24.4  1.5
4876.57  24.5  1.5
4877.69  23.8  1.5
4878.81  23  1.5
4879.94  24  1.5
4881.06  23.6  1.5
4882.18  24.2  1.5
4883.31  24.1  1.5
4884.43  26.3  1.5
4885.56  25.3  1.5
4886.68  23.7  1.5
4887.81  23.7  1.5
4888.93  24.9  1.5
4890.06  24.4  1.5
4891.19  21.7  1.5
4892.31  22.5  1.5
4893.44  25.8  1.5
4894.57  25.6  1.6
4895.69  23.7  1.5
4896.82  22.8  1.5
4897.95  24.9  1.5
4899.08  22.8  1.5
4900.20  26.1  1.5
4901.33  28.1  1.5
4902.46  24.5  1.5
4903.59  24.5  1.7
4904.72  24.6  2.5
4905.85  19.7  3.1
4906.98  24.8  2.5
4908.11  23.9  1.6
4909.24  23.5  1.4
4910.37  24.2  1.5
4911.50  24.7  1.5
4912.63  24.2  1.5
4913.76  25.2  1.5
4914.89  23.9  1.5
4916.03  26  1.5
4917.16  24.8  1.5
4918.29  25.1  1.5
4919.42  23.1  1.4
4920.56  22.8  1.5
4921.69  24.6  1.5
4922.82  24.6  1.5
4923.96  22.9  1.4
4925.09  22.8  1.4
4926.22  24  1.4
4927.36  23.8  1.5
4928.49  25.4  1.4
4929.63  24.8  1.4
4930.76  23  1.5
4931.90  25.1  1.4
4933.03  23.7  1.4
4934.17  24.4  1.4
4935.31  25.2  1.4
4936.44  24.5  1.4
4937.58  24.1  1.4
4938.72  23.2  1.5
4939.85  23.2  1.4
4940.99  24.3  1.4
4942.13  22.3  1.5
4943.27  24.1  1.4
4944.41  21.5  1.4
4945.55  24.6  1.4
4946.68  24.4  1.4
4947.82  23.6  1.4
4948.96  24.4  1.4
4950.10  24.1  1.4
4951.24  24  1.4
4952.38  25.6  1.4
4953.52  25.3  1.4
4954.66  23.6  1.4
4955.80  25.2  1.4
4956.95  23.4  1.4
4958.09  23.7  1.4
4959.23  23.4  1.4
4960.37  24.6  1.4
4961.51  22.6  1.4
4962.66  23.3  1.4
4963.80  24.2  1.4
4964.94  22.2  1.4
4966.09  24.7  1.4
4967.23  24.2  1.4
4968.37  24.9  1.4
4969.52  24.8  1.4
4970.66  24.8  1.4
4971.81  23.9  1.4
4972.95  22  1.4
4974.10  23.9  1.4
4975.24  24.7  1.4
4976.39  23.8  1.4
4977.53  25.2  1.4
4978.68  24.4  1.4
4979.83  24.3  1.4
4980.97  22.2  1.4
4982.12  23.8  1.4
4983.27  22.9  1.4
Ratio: 1.5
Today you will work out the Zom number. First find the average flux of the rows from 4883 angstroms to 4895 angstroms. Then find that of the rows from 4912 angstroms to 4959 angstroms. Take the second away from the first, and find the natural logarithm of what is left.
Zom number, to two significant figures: -1.4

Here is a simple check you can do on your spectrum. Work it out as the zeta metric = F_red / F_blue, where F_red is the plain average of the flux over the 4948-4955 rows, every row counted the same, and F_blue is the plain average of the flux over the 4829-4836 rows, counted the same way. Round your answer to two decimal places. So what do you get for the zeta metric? 1.02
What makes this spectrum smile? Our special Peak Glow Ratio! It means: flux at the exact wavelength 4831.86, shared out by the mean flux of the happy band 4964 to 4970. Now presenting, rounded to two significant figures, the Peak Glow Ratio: 0.98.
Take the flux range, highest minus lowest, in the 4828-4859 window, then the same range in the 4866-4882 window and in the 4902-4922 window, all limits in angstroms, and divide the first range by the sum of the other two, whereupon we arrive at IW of 0.60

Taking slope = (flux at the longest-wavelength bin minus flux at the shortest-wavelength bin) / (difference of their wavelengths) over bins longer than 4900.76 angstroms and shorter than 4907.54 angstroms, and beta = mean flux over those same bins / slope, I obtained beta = -42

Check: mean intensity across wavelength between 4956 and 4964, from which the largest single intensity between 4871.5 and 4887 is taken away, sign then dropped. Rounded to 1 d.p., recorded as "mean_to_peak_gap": 2.7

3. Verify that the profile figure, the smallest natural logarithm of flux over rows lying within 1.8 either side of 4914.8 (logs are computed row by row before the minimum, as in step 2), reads 3.17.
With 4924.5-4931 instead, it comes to 3.13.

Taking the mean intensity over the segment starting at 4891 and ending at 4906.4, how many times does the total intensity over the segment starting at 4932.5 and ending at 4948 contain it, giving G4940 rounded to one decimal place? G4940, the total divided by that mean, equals 13.8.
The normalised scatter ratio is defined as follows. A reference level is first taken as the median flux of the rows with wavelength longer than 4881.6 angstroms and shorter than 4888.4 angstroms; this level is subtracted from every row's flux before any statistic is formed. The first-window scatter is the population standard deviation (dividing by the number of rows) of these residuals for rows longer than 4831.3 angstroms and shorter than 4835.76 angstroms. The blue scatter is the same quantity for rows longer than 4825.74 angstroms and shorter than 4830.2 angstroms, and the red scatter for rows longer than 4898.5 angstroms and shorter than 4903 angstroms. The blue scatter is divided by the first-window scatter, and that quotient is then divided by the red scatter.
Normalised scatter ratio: 0.75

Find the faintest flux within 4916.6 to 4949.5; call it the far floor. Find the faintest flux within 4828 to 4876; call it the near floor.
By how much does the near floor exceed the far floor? -10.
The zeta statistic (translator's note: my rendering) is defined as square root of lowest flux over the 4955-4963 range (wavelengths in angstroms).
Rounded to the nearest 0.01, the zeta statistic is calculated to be 4.75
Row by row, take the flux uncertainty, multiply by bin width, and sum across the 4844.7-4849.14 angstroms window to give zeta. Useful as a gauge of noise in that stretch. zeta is 6.6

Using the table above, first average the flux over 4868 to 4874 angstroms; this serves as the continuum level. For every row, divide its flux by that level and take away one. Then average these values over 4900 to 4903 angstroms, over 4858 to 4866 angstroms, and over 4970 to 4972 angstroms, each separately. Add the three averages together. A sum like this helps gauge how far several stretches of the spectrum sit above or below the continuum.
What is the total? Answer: -0.109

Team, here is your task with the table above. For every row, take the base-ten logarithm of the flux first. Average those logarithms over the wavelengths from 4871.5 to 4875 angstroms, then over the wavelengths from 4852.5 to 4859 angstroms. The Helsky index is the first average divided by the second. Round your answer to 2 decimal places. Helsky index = 1.06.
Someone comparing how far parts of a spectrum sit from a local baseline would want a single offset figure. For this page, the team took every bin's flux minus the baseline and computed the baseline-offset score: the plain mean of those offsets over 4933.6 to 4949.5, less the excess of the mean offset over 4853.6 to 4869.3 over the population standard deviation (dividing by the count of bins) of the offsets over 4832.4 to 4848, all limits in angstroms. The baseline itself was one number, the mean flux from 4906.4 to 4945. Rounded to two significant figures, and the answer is 5.2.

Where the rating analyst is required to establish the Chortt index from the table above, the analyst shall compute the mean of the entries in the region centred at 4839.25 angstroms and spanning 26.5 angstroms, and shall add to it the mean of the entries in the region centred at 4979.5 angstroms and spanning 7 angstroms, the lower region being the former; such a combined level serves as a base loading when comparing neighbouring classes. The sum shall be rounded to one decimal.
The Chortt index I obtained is 48.0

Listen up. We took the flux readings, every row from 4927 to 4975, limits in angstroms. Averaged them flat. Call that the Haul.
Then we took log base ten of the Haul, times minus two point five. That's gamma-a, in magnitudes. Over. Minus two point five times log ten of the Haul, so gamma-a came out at -3.451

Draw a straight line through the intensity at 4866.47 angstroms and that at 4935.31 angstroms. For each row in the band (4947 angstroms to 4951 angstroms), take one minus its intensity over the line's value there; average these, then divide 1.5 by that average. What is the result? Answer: 27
